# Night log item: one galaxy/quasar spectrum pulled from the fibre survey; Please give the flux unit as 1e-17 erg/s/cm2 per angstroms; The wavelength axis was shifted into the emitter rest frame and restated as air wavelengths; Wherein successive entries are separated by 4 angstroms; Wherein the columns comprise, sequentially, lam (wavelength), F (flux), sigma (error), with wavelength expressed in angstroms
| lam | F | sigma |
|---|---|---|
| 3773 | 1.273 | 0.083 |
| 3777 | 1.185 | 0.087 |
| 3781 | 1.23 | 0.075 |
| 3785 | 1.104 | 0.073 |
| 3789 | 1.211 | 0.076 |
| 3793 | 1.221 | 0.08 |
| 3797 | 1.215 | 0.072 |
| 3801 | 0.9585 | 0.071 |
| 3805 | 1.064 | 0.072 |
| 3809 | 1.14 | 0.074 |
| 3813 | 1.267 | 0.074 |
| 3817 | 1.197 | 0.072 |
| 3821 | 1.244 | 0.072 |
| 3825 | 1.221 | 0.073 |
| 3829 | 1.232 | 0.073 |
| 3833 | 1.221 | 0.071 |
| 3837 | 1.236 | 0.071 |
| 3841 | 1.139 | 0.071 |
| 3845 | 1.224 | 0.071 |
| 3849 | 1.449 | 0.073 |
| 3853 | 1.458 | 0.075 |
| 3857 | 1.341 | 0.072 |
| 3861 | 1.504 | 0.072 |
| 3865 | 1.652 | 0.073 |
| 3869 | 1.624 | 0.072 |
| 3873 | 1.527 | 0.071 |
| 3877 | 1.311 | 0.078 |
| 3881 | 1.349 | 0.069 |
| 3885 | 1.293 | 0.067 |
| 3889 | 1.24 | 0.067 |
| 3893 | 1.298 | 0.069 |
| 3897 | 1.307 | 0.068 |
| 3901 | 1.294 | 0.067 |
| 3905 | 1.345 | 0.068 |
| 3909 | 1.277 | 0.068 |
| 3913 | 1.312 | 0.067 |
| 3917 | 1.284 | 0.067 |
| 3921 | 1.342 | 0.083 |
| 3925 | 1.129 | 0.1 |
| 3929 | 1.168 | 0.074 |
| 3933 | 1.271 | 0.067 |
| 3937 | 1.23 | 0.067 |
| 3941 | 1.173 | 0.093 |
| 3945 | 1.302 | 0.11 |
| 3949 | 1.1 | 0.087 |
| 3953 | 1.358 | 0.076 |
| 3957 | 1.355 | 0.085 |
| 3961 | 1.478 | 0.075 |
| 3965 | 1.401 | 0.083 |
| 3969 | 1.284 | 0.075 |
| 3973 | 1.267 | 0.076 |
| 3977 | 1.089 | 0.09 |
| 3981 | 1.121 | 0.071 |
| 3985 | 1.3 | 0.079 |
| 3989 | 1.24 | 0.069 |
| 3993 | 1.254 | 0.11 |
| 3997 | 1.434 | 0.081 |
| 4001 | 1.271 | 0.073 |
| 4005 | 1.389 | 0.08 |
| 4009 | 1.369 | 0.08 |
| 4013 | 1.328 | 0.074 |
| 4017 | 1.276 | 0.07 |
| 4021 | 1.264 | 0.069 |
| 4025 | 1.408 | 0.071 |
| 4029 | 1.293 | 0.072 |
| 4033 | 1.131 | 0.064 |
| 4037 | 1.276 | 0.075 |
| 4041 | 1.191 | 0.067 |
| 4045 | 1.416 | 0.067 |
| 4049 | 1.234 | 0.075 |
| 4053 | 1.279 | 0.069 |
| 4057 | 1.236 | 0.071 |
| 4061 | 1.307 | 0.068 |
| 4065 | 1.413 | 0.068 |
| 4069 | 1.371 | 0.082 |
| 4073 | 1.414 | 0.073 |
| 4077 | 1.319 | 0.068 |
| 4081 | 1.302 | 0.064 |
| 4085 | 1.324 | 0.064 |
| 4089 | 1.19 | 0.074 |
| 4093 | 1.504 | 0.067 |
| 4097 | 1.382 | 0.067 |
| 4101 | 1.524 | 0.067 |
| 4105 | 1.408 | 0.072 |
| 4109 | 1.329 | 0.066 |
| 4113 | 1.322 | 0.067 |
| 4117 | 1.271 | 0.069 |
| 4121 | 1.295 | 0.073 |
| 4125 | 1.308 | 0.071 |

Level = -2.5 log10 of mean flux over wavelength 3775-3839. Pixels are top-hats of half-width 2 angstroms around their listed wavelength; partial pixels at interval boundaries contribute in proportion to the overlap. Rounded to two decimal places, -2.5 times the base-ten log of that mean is -0.18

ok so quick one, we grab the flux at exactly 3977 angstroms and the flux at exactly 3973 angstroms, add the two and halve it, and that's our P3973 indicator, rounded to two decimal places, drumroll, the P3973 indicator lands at 1.18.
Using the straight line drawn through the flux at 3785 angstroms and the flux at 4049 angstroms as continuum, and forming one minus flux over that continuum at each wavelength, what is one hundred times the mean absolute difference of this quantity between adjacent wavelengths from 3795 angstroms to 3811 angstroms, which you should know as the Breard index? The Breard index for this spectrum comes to 13.1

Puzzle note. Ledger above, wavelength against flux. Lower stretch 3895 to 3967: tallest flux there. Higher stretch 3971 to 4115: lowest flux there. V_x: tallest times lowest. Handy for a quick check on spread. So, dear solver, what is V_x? 1.61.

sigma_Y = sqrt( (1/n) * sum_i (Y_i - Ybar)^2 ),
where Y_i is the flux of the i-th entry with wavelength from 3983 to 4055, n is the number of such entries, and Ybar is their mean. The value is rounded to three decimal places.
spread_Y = 0.078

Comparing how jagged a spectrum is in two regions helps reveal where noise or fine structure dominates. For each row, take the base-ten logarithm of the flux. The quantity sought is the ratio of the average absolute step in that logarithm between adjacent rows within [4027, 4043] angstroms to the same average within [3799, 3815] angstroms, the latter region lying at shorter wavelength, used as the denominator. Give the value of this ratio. 1.16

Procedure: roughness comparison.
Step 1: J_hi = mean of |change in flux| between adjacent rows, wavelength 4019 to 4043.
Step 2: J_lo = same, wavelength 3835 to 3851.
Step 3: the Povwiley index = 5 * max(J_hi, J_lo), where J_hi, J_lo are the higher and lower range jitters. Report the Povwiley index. 0.68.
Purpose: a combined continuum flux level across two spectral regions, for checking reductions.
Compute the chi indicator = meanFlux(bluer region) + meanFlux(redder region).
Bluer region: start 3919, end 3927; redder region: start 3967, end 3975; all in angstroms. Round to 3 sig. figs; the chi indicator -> 2.51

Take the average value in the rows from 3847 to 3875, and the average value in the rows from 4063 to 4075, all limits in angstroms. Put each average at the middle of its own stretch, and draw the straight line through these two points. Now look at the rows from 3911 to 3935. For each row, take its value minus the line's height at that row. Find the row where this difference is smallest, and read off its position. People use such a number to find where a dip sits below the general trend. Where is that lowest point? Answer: 3925 angstroms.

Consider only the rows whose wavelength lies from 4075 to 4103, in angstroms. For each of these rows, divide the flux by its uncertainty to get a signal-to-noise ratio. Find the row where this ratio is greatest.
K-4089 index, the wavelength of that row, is 4101 angstroms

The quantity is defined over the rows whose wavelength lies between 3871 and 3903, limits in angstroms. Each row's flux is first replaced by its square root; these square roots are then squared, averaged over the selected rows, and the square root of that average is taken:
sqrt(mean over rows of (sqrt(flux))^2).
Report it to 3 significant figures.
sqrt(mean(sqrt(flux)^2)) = 1.15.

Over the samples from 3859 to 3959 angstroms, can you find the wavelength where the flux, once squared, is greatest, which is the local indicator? 3865 angstroms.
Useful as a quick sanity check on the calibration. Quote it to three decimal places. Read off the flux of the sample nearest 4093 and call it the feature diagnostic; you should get 1.504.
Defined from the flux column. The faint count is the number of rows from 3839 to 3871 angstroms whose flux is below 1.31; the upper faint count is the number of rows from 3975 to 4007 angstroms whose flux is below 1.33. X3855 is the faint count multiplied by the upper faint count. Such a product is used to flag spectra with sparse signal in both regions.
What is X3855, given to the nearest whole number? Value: 12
